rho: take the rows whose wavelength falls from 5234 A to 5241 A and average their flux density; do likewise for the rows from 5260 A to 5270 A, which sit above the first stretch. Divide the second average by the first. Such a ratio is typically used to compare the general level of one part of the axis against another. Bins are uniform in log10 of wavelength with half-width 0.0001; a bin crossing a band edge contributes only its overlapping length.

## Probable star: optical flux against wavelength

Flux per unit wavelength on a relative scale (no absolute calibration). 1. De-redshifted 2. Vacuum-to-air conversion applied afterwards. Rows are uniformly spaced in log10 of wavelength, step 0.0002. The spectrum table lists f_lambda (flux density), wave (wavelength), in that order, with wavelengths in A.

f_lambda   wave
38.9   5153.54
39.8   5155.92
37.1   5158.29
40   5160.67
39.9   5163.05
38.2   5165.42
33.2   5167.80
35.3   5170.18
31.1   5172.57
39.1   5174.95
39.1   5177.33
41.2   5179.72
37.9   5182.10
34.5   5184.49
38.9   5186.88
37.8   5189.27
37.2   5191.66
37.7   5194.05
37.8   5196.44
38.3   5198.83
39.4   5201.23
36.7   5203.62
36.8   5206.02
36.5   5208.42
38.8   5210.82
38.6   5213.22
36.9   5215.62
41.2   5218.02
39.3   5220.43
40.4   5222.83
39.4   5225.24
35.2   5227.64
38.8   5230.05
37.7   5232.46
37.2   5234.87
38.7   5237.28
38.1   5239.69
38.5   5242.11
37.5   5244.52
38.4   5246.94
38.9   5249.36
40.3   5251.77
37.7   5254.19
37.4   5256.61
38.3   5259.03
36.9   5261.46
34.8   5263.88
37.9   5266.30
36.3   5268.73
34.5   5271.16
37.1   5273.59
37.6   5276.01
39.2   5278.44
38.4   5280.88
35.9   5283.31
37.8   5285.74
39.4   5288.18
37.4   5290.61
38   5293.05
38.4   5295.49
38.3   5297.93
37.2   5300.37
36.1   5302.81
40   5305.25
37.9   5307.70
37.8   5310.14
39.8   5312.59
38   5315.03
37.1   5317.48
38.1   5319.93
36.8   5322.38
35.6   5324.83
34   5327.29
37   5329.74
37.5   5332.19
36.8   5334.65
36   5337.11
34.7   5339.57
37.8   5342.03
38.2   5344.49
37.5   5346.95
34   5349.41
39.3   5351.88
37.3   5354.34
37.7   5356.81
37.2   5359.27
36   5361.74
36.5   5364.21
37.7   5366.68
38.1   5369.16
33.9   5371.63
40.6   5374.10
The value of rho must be 0.96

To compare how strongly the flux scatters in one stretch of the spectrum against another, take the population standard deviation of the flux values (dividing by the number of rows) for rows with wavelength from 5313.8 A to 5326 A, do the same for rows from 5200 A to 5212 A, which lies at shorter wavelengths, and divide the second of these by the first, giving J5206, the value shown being 1.3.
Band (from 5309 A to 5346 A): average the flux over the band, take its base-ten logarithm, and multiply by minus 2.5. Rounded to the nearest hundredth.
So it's -3.92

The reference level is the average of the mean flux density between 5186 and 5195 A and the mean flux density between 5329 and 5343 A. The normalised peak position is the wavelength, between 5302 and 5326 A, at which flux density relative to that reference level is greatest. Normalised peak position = 5305.25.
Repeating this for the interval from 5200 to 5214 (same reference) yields 5201.23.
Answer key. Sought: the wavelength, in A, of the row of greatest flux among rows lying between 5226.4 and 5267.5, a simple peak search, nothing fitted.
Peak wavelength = 5251.77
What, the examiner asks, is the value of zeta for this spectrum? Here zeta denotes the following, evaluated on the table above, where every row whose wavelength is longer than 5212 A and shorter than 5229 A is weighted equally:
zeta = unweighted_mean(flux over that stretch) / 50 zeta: 0.774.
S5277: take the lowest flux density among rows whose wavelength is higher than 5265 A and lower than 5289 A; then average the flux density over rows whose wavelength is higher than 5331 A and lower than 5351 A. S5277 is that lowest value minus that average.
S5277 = -2.1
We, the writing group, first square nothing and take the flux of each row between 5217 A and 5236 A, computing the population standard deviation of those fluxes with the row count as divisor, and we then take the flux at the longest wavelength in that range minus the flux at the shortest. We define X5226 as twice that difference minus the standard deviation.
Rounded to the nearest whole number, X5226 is -10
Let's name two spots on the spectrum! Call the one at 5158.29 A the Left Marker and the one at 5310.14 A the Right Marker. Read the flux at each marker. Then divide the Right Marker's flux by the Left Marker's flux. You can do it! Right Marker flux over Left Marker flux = 1.02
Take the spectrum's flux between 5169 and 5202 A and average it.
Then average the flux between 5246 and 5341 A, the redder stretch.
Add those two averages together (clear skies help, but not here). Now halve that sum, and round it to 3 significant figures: 37.5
